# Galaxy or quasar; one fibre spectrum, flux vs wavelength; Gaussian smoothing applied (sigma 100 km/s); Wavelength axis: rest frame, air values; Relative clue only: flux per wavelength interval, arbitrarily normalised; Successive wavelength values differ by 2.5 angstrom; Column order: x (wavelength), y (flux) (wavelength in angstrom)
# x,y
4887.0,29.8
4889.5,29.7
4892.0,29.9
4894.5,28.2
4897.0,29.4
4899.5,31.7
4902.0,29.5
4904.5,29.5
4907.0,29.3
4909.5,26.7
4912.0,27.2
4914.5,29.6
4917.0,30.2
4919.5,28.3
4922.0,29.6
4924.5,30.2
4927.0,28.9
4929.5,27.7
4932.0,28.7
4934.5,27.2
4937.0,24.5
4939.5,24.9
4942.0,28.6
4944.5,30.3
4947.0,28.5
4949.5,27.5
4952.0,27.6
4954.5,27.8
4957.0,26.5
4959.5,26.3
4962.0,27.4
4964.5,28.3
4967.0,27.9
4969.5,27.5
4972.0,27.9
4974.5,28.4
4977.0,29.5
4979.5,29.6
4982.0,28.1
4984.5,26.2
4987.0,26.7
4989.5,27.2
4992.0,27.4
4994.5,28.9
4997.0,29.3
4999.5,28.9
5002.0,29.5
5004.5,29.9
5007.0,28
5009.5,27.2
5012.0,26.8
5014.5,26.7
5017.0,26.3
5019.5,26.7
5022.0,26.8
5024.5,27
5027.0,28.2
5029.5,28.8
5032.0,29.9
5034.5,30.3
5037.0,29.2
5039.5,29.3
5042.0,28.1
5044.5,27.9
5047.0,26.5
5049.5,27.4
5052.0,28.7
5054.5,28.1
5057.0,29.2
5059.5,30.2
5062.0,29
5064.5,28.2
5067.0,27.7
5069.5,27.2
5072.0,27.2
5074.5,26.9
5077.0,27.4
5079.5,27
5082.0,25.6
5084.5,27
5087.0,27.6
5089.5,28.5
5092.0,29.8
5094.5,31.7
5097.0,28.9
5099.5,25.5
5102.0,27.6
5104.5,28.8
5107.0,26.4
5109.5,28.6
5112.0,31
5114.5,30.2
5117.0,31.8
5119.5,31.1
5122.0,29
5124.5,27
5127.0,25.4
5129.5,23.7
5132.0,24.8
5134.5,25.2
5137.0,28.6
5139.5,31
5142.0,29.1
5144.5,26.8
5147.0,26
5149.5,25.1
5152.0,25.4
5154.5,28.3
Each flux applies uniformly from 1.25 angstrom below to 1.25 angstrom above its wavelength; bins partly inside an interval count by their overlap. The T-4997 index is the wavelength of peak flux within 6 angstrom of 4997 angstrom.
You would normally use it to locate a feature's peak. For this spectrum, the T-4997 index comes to 5002.0 angstrom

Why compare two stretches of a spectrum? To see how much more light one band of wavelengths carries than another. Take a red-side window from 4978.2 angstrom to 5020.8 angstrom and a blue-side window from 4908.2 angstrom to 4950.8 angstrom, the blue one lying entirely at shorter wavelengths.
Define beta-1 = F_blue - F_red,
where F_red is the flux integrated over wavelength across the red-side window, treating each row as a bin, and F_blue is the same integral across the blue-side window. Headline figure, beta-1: 13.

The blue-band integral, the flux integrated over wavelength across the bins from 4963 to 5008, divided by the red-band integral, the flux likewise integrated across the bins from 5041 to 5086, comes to 1.020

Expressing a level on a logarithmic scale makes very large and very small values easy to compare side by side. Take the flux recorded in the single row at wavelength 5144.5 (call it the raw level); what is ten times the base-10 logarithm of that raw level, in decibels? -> 14.3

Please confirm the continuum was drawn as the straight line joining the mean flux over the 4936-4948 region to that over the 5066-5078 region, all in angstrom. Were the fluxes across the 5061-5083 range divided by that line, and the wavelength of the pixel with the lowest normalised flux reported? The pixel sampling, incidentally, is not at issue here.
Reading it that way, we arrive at 5082.0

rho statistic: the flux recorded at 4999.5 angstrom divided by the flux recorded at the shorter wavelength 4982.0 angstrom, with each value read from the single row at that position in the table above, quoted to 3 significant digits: 1.03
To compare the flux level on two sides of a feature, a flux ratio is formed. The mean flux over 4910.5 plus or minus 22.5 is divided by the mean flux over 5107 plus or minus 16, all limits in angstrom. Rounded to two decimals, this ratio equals 1.00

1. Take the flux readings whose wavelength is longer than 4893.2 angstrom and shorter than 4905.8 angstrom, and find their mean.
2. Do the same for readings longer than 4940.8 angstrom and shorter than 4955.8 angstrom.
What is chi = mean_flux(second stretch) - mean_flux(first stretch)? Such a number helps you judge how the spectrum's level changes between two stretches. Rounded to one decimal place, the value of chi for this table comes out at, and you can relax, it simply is -1.3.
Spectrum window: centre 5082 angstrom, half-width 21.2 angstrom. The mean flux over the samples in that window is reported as 27.8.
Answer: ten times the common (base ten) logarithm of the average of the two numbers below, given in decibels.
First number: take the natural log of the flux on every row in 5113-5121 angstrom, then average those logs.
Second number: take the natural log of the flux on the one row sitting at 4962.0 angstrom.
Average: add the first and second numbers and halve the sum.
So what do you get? 5.28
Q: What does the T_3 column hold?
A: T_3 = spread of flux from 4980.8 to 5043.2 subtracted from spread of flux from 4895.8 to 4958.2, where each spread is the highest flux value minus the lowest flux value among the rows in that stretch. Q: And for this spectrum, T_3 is 3.1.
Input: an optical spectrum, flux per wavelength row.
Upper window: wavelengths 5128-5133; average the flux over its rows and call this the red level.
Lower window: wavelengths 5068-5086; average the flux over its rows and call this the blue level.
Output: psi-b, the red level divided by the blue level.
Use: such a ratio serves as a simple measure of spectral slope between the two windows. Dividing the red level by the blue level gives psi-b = 0.90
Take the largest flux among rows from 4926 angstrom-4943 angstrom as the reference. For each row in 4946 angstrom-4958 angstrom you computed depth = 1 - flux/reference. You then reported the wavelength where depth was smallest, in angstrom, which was 4947.0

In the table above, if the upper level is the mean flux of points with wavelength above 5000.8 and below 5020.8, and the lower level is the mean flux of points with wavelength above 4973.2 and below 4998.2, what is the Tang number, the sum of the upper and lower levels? 55.8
